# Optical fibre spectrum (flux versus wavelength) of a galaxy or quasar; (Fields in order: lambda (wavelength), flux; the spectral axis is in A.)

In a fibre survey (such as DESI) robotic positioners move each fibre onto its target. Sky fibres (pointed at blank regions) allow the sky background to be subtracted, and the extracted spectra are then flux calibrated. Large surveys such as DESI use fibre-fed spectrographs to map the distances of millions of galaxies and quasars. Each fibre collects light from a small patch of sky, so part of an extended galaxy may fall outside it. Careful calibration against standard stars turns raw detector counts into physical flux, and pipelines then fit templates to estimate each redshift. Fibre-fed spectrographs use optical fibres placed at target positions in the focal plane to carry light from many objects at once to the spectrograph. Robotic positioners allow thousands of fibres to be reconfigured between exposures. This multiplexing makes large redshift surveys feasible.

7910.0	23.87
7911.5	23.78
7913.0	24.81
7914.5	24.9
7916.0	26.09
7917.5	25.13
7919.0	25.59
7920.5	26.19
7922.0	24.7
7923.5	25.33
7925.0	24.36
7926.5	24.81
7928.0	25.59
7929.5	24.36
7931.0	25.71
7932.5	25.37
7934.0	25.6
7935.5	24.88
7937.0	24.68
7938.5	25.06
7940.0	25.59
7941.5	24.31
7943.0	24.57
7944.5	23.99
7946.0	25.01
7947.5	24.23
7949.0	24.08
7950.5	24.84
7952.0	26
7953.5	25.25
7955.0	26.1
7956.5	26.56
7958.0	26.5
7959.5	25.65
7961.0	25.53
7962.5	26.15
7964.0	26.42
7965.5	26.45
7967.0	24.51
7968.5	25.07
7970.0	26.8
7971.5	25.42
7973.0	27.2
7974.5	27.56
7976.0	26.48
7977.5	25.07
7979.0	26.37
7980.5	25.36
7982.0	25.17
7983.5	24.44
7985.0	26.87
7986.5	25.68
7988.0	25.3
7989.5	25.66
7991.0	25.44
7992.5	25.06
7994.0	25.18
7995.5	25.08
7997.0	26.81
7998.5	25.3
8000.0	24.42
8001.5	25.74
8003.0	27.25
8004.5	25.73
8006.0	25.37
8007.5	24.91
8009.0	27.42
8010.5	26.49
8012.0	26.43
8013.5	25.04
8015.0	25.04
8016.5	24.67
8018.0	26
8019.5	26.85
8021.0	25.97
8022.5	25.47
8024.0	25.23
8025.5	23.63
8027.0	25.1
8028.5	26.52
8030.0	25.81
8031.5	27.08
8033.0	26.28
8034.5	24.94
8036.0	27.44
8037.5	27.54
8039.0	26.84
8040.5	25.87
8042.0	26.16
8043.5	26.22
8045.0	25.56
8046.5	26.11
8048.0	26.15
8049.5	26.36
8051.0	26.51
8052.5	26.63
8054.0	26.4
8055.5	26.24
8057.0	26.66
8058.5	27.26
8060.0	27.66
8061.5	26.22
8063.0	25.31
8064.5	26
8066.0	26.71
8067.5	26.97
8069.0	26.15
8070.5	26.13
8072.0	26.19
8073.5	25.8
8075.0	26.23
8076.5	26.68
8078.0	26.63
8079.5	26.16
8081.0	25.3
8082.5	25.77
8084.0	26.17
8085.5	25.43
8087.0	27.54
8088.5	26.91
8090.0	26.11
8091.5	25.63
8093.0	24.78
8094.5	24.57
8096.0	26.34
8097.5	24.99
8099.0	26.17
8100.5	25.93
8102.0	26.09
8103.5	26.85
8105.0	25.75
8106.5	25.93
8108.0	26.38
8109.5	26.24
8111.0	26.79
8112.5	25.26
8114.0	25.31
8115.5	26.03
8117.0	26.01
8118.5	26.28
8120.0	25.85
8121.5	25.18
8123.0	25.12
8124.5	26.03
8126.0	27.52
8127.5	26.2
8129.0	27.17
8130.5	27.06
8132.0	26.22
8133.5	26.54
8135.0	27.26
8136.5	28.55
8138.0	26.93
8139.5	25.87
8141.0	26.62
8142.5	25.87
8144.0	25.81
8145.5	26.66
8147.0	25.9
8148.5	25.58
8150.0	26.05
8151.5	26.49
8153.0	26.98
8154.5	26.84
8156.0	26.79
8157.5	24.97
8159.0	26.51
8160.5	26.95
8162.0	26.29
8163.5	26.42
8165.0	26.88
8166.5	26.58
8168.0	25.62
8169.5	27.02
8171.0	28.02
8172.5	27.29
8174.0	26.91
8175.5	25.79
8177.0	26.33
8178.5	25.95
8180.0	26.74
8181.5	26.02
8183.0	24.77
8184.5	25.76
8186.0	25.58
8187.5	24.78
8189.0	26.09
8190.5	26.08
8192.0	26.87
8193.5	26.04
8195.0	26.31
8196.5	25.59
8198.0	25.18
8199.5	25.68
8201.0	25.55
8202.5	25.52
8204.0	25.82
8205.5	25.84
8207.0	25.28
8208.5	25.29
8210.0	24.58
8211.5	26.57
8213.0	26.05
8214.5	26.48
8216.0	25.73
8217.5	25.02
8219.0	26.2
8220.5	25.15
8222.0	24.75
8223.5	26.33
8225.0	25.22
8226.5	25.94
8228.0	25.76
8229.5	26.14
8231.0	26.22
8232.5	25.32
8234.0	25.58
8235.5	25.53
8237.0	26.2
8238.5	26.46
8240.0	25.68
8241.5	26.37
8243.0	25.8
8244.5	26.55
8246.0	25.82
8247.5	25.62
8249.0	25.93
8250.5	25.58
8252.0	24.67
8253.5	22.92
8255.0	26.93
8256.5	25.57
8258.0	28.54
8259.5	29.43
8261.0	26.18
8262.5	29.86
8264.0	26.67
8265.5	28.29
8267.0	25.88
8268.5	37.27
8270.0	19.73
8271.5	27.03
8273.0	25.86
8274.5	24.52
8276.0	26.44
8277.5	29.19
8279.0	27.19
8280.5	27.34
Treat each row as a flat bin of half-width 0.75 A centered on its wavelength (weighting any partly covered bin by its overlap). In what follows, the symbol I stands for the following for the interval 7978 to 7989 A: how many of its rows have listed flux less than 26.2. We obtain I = 5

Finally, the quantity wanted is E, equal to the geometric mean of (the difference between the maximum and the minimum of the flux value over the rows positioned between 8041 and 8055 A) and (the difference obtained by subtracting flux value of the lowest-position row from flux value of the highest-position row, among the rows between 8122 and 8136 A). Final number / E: 1.5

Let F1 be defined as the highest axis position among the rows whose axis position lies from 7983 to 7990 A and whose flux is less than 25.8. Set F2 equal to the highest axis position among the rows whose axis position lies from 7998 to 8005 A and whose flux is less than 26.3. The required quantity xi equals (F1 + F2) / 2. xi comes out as 7997.0 A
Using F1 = 7989.5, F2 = 8004.5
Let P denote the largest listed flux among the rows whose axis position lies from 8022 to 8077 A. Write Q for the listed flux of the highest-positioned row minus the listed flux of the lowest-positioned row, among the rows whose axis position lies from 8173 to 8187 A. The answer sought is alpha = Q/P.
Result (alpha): -0.05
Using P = 27.66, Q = -1.3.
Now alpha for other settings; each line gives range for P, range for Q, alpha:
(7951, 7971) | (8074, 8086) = -0.03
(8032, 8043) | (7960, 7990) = 0.00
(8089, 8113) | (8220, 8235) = 0.02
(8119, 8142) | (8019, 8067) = 0.00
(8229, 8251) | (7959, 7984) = -0.05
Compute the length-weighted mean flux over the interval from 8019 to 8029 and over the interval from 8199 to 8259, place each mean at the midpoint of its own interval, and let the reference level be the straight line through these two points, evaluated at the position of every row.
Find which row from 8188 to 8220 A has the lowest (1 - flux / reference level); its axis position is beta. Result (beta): 8192.0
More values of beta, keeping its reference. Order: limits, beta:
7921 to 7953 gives 7952.0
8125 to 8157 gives 8136.5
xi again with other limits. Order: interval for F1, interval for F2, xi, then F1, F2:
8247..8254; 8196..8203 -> 8228.0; 8253.5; 8202.5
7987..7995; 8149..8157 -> 8072.0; 7994.0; 8150.0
